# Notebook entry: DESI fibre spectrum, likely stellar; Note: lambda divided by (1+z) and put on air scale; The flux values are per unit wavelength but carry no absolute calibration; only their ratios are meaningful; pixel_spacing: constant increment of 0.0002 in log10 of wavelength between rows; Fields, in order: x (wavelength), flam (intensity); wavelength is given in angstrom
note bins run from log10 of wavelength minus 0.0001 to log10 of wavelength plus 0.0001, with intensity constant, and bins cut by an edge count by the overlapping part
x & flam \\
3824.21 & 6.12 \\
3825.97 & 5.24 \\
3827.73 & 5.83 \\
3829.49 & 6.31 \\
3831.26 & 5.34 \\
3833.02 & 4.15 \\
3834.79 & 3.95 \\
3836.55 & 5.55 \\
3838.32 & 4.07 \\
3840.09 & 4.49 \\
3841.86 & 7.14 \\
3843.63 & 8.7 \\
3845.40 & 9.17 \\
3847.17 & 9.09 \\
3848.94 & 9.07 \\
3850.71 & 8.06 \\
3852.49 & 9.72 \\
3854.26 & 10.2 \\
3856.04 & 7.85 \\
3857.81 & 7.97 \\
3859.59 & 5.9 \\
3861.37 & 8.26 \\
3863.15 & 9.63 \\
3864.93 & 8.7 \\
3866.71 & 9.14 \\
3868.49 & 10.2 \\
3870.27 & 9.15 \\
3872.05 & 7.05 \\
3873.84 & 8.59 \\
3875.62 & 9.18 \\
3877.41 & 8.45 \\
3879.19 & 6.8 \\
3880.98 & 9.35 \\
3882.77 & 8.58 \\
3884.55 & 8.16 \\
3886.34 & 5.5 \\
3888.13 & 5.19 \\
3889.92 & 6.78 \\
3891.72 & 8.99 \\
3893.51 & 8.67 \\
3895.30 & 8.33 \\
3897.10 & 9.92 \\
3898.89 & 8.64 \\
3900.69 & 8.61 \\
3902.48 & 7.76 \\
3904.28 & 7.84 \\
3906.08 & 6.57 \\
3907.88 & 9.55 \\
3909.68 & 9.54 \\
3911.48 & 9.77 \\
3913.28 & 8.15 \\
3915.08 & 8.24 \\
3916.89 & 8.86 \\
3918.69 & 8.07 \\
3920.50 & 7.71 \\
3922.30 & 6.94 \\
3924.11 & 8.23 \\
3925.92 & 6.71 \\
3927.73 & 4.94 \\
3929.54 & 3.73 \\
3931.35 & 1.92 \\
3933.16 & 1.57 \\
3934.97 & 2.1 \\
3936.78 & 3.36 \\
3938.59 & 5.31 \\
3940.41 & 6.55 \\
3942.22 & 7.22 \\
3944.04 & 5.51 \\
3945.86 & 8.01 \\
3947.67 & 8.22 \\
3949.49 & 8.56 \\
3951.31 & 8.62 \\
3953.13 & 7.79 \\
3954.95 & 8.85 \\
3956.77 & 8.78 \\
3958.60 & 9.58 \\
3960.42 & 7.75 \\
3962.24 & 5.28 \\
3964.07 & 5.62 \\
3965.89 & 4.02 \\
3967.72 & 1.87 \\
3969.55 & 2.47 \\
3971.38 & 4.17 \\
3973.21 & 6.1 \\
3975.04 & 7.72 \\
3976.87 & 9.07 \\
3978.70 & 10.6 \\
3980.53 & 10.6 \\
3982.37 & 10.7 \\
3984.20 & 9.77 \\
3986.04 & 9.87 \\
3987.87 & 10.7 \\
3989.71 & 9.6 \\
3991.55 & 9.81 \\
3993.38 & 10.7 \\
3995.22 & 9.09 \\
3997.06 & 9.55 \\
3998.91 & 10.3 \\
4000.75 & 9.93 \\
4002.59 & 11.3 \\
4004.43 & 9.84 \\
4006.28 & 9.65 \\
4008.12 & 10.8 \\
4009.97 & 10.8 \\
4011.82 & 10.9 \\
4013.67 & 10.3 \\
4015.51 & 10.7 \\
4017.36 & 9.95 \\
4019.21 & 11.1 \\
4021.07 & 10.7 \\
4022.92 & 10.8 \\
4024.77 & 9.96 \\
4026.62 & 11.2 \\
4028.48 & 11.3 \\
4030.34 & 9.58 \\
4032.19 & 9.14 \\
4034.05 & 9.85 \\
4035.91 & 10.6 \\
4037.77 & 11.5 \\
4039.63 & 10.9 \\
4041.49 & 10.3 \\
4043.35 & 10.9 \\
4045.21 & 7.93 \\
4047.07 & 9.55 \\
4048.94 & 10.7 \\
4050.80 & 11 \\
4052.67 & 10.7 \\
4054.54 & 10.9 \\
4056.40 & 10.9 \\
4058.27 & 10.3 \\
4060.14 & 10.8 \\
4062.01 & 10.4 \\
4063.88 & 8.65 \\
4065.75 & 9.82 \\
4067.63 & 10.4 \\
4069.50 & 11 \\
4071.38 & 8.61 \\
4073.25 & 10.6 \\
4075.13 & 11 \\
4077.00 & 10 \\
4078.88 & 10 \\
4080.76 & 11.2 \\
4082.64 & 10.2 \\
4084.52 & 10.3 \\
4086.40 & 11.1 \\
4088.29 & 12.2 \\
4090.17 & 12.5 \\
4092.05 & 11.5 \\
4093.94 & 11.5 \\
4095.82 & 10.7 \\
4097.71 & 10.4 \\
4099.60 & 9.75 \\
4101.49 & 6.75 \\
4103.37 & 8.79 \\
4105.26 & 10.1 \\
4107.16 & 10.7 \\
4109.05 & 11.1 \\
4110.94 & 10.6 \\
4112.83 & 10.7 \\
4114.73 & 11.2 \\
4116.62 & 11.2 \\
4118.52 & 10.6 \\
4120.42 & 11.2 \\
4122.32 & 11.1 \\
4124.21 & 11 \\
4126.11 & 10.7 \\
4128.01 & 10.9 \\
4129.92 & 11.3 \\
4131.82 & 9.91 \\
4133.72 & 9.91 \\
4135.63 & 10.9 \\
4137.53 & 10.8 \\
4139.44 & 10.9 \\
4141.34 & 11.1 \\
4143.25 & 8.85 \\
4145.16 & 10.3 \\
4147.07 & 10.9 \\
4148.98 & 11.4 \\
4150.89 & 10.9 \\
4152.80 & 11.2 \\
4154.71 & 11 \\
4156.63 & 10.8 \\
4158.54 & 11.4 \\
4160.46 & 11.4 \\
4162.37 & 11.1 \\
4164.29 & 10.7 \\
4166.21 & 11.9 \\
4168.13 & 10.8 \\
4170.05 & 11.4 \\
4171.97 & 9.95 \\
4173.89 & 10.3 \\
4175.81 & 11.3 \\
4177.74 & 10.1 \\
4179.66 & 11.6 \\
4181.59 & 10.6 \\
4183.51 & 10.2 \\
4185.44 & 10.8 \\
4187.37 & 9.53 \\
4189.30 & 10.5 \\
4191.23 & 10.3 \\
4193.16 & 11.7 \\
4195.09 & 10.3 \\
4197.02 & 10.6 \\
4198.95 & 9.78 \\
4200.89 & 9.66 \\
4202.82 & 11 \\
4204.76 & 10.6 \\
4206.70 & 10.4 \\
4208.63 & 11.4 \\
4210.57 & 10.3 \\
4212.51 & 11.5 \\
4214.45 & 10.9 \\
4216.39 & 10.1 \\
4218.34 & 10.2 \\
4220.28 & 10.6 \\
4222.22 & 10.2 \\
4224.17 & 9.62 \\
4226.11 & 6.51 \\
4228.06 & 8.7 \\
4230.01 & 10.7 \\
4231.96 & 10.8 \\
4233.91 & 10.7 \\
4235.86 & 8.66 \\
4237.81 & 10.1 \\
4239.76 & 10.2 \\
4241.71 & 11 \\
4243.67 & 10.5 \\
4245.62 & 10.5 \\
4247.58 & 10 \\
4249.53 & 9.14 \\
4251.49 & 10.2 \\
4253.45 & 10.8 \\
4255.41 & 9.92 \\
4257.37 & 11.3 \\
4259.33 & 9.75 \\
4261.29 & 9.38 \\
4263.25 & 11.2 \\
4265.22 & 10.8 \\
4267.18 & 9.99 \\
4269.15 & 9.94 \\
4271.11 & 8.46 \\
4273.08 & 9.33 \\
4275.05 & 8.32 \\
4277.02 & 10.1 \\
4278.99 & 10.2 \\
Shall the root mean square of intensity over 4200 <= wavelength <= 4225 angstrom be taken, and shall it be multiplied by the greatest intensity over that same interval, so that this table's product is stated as 121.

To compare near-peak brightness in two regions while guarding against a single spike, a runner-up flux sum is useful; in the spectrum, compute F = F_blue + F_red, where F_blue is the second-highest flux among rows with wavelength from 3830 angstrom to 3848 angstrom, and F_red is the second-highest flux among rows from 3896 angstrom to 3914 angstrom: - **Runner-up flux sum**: 19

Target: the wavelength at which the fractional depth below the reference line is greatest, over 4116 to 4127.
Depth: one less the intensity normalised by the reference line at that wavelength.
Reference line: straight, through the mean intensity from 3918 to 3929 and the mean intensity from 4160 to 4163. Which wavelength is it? 4126.11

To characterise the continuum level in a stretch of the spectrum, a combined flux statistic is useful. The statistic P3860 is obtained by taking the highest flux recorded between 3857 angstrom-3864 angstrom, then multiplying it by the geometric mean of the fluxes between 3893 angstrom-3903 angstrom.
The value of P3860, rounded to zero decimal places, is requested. 83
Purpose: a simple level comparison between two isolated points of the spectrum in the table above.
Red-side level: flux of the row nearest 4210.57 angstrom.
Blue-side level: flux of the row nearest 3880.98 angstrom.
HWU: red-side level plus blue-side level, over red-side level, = 1.9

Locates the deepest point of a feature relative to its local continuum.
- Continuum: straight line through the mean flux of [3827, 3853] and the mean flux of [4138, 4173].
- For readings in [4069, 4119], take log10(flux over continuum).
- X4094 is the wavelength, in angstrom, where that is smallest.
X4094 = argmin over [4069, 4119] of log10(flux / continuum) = 4101.49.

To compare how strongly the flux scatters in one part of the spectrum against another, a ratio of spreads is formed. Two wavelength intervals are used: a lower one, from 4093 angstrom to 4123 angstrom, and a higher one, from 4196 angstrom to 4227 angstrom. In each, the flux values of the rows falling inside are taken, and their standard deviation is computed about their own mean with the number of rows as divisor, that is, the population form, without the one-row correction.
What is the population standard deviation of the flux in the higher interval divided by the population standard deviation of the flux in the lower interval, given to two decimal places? 0.96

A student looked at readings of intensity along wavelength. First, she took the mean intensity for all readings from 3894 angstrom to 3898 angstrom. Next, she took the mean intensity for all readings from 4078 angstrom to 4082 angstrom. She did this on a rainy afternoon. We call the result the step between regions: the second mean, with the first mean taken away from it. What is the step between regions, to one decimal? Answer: 1.5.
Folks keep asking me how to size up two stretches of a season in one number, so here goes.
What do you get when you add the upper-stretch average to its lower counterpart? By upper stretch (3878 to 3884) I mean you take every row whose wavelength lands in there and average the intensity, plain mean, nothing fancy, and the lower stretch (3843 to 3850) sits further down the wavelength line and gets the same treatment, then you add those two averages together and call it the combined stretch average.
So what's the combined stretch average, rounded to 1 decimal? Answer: 17.3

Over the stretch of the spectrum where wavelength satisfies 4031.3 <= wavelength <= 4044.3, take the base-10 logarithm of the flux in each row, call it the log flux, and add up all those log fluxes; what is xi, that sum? 7.13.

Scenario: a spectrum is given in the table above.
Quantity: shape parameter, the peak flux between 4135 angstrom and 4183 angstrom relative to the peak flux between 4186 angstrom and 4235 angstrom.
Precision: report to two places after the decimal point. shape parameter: 1.02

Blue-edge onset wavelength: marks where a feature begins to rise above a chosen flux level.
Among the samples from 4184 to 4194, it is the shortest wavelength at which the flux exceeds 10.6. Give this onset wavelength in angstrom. 4185.44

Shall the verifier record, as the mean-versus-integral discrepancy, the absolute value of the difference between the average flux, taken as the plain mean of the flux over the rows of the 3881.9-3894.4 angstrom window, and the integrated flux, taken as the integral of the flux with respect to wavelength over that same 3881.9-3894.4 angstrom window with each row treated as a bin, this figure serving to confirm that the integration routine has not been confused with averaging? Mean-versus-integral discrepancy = 85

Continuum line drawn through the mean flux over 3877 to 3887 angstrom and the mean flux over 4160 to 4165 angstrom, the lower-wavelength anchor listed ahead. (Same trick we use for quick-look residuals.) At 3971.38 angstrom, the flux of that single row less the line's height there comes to -5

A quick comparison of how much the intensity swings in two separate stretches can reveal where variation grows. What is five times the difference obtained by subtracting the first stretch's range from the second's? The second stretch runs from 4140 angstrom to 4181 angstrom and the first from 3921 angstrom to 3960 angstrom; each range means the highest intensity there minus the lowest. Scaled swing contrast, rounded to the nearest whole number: -25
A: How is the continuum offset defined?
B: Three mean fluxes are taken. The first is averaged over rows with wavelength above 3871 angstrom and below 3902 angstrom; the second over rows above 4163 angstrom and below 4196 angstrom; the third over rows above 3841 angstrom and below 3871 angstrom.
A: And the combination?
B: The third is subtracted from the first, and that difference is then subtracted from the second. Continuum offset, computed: 11.4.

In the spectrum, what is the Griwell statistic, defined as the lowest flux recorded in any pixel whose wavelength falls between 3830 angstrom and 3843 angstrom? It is 3.95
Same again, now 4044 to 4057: 7.93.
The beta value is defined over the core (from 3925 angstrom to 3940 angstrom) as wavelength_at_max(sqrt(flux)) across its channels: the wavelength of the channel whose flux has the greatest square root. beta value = 3925.92 angstrom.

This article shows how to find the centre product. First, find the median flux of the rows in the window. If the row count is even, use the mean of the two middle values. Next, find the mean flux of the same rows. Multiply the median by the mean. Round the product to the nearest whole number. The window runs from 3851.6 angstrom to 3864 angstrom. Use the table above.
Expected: 70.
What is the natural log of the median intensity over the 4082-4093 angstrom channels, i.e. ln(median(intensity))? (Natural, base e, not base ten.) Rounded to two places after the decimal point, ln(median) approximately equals 2.42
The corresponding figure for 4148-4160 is 2.41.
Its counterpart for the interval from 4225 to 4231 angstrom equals 2.16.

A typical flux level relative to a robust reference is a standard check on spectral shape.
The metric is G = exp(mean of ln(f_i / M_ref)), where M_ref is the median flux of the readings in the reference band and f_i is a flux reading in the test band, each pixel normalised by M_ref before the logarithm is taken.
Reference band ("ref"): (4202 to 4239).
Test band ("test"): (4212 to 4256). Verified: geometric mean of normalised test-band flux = 0.96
